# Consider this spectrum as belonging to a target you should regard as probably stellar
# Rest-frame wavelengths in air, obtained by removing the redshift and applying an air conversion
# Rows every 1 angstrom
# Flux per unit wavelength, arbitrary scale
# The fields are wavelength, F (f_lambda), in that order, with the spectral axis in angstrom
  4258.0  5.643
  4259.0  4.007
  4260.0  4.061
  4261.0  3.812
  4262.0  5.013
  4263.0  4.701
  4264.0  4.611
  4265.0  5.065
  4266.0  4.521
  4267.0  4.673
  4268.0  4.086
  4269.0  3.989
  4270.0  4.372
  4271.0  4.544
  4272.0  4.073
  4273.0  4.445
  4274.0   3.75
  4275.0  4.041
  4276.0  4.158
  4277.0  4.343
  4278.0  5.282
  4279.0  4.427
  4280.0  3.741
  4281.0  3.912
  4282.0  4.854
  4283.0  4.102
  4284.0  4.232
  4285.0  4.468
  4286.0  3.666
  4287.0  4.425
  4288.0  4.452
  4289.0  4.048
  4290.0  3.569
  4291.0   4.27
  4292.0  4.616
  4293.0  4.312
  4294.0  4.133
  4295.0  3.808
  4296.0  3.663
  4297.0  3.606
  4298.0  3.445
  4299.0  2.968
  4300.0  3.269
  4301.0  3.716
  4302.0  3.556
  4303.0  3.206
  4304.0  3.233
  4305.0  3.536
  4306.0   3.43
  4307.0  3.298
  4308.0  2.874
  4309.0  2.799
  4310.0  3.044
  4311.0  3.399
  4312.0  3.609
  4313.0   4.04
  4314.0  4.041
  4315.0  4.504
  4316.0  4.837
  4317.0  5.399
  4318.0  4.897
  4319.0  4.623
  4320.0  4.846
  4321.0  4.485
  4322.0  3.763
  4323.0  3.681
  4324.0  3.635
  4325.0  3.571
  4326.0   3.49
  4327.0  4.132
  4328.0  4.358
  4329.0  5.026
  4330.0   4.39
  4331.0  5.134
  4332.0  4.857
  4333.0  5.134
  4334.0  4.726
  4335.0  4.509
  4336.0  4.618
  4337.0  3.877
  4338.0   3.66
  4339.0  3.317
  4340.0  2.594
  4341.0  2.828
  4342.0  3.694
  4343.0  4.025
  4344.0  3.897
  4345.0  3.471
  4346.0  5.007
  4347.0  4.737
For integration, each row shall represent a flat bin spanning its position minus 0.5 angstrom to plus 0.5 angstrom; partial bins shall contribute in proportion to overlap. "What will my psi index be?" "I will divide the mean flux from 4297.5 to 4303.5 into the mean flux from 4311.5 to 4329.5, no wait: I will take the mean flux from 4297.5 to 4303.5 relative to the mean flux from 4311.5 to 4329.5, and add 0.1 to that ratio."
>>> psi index 0.89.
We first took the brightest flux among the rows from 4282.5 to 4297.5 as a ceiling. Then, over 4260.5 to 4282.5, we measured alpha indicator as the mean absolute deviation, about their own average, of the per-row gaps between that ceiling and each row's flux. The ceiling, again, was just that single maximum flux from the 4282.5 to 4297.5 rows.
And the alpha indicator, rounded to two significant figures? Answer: 0.36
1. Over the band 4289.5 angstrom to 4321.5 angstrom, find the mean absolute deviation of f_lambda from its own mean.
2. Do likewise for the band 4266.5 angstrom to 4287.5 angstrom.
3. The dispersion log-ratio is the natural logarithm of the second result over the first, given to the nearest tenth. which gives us -0.6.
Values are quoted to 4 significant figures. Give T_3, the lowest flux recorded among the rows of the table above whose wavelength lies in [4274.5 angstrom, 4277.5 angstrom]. 4.041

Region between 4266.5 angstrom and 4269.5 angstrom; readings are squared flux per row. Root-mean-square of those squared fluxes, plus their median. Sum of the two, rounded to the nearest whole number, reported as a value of 35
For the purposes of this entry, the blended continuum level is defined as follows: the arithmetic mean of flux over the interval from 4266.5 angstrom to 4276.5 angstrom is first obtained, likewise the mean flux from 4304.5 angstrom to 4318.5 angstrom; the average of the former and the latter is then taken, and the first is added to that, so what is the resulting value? 8.24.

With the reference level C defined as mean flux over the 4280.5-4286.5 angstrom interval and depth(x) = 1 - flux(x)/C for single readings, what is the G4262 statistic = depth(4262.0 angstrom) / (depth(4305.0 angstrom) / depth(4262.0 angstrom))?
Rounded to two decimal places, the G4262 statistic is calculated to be 0.23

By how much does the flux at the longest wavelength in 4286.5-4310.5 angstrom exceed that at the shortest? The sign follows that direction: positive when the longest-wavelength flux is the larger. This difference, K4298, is -1.4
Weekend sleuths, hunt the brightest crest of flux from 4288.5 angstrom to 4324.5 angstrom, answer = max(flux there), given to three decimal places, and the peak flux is 5.399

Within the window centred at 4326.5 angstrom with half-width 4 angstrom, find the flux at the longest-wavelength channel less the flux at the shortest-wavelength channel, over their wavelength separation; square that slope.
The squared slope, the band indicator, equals 0.010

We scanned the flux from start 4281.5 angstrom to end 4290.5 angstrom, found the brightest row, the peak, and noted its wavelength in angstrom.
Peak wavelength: 4282.0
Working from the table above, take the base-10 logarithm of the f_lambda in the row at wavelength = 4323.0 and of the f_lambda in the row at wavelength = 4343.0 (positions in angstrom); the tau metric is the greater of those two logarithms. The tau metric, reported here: 0.60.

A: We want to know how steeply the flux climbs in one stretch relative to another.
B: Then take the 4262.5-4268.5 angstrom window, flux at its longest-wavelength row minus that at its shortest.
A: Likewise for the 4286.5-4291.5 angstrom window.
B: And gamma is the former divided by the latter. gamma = 4.0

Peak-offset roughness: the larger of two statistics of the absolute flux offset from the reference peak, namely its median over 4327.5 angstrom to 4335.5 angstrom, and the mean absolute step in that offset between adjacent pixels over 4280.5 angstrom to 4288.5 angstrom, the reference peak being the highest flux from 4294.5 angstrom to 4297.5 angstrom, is 0.98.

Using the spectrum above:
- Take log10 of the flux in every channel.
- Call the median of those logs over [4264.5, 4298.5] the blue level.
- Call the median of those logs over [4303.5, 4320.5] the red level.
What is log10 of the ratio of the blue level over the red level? 0.05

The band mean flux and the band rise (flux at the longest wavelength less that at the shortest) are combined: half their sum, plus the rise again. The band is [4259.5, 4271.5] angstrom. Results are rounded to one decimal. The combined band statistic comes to 3.0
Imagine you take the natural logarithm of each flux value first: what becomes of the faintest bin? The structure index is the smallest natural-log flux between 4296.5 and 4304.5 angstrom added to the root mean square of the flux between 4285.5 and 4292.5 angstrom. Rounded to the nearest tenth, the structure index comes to 5.3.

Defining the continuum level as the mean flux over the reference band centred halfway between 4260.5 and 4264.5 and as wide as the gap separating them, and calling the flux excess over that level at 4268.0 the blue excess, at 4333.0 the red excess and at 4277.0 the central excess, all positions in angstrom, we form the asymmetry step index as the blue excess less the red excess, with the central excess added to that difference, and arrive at -1.2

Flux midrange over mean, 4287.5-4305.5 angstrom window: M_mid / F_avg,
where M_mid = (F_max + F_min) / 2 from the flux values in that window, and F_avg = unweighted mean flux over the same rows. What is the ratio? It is 1.01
